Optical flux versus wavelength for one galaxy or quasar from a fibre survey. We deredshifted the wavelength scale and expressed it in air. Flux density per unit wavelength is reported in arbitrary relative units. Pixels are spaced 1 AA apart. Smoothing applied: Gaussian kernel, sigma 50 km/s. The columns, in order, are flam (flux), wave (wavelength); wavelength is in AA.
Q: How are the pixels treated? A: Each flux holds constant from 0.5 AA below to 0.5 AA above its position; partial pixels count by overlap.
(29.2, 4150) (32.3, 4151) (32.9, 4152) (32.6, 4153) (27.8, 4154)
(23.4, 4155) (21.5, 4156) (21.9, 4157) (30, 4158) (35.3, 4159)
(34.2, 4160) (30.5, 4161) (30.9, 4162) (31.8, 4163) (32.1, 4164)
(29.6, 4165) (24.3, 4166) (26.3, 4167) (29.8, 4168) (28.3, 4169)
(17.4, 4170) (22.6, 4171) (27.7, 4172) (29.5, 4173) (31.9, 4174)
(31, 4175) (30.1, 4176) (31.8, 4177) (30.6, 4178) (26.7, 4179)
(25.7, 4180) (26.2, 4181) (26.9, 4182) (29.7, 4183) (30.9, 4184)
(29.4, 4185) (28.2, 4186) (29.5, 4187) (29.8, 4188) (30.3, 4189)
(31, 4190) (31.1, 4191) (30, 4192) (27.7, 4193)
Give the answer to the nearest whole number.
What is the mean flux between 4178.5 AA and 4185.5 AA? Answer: 28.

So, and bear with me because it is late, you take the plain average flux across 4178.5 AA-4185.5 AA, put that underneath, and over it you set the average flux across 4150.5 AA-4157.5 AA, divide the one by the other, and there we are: 0.98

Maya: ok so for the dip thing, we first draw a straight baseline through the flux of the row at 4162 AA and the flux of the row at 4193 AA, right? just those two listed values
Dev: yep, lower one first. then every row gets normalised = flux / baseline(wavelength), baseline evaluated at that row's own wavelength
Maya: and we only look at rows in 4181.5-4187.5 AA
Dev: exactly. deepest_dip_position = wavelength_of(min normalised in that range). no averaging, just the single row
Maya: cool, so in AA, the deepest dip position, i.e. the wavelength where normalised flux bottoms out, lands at 4182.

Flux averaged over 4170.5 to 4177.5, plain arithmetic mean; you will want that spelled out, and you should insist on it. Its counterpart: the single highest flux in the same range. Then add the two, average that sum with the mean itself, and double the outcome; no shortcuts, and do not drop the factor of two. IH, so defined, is 90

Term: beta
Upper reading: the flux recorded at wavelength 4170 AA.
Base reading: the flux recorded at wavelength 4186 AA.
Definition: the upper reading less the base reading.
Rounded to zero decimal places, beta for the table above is -11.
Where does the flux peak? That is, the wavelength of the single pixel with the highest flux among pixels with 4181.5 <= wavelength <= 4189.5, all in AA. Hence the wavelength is 4184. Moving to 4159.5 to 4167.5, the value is 4160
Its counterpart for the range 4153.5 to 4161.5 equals 4159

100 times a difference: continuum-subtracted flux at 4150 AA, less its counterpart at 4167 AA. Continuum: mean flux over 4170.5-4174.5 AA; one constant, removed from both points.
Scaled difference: 290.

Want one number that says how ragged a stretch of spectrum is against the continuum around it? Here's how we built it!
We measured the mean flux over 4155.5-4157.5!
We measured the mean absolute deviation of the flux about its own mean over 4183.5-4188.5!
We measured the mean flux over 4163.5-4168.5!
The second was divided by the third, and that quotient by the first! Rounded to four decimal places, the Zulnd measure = 0.0010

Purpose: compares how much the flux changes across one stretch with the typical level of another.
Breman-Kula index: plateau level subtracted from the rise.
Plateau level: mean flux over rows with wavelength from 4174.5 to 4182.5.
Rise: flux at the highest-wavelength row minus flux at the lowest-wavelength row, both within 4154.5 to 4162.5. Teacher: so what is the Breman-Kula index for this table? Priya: -21.1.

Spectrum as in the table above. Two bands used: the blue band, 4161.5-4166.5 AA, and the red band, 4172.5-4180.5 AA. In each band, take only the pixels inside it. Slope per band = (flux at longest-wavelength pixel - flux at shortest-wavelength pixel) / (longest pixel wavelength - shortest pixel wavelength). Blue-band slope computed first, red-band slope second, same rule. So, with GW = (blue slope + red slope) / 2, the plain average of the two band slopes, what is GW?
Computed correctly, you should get -1.1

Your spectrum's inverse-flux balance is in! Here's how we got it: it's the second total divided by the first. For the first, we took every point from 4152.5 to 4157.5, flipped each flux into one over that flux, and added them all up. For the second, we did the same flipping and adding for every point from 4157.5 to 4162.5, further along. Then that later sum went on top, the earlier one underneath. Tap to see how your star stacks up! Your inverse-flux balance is 0.77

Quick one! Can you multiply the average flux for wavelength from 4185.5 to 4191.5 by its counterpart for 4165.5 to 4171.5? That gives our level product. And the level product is 743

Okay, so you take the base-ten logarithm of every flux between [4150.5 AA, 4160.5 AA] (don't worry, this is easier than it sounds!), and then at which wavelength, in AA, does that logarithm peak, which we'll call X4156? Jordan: 4159 AA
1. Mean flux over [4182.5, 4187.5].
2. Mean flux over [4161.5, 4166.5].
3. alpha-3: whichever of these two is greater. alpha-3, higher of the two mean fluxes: 29.7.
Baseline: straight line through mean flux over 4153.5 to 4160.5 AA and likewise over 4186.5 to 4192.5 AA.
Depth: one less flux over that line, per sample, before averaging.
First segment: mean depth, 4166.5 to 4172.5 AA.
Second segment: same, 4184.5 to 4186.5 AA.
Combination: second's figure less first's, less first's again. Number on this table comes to -0.19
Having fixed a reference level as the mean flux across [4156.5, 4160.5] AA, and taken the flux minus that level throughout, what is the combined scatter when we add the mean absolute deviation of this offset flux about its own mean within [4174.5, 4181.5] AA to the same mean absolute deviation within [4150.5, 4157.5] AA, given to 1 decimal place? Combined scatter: 6.8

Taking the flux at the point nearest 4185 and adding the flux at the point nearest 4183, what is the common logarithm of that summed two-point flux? 1.77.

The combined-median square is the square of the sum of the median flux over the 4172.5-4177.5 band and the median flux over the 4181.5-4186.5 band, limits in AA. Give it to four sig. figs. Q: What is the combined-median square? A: 3648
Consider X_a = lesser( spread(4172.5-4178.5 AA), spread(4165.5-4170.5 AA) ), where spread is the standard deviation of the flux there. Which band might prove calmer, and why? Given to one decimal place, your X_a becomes 0.9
